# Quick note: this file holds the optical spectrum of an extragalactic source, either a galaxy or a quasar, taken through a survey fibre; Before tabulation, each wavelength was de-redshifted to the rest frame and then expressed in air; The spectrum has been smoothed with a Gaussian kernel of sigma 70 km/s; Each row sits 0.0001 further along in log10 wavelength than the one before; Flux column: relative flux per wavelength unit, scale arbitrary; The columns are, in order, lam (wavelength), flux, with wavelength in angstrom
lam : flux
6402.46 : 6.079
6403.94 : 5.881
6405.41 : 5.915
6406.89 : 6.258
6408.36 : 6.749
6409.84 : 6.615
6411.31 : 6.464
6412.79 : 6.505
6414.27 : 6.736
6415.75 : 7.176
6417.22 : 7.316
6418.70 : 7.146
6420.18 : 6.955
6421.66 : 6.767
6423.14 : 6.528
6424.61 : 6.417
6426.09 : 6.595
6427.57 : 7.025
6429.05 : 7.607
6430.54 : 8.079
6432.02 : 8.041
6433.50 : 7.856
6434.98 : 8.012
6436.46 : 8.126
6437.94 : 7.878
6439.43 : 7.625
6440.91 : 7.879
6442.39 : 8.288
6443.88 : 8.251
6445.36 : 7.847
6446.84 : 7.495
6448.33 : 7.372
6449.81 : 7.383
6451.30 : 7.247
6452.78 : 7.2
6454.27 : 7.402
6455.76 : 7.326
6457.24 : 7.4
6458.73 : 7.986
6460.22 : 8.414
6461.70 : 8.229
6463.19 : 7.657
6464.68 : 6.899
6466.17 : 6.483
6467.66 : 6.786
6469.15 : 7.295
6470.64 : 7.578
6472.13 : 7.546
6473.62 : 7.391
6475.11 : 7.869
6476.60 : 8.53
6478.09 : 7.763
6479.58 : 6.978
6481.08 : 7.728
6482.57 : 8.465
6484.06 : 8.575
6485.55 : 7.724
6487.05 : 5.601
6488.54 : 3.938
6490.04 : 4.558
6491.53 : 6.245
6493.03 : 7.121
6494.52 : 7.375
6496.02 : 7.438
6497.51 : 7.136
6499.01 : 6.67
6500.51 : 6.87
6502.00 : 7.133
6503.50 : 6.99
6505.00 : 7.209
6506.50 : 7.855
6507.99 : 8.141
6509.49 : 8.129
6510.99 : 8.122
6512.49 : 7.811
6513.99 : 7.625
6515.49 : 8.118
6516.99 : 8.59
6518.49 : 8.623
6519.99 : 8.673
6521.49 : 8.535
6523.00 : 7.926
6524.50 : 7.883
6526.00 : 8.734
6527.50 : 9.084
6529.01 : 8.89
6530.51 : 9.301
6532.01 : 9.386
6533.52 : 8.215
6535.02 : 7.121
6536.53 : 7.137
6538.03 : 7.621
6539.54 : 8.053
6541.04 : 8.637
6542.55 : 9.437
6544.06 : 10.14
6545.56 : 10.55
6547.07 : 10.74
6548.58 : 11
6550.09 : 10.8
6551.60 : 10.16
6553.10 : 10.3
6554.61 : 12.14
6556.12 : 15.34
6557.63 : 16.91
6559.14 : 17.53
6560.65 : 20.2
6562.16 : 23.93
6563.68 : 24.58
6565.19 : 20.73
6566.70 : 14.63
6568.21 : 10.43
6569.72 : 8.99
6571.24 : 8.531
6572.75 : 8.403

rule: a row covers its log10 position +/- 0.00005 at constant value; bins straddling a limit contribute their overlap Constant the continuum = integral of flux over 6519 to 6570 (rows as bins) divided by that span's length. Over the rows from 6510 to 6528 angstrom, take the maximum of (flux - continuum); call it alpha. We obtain -2.5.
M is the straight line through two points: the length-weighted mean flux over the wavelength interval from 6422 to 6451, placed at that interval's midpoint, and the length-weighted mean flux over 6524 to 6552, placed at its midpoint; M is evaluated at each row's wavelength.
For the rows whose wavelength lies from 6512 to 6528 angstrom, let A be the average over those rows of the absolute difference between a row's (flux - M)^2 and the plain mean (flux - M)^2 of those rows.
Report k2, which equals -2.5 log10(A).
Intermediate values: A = 0.42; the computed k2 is 1.0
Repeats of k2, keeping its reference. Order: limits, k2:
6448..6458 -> 2.9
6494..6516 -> 0.2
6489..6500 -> -1.3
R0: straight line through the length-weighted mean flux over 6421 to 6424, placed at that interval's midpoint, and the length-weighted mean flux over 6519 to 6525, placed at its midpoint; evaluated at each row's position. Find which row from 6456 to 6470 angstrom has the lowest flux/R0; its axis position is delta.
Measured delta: 6466.17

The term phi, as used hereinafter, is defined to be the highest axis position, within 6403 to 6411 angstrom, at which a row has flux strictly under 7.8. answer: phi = 6409.84 angstrom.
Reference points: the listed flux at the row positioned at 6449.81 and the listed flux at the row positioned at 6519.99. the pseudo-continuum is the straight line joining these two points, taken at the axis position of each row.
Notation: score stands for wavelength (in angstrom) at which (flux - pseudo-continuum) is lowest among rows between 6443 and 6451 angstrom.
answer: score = 6449.81 angstrom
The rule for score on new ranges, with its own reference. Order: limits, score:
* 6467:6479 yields 6467.66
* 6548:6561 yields 6551.60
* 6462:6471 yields 6466.17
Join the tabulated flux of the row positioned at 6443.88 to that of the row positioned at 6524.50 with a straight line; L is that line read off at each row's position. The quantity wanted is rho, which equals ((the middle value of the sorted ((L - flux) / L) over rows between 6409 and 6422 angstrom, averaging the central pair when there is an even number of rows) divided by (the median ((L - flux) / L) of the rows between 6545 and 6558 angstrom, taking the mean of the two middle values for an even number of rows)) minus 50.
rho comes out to -50.5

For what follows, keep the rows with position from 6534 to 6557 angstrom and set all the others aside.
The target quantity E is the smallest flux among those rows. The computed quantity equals 7.121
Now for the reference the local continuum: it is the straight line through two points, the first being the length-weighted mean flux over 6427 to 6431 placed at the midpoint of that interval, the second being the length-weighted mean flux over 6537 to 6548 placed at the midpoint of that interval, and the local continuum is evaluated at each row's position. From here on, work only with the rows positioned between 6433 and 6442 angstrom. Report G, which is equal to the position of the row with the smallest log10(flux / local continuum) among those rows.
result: 6439.43 angstrom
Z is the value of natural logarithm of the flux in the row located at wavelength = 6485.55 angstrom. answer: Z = 2.04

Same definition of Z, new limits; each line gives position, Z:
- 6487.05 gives 1.72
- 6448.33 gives 2.00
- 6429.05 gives 2.03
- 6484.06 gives 2.15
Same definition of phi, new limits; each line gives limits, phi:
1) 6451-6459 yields 6457.24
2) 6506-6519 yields 6513.99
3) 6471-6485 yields 6481.08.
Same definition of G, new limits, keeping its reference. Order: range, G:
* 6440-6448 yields 6446.84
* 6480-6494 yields 6488.54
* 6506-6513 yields 6512.49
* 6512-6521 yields 6513.99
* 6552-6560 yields 6553.10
